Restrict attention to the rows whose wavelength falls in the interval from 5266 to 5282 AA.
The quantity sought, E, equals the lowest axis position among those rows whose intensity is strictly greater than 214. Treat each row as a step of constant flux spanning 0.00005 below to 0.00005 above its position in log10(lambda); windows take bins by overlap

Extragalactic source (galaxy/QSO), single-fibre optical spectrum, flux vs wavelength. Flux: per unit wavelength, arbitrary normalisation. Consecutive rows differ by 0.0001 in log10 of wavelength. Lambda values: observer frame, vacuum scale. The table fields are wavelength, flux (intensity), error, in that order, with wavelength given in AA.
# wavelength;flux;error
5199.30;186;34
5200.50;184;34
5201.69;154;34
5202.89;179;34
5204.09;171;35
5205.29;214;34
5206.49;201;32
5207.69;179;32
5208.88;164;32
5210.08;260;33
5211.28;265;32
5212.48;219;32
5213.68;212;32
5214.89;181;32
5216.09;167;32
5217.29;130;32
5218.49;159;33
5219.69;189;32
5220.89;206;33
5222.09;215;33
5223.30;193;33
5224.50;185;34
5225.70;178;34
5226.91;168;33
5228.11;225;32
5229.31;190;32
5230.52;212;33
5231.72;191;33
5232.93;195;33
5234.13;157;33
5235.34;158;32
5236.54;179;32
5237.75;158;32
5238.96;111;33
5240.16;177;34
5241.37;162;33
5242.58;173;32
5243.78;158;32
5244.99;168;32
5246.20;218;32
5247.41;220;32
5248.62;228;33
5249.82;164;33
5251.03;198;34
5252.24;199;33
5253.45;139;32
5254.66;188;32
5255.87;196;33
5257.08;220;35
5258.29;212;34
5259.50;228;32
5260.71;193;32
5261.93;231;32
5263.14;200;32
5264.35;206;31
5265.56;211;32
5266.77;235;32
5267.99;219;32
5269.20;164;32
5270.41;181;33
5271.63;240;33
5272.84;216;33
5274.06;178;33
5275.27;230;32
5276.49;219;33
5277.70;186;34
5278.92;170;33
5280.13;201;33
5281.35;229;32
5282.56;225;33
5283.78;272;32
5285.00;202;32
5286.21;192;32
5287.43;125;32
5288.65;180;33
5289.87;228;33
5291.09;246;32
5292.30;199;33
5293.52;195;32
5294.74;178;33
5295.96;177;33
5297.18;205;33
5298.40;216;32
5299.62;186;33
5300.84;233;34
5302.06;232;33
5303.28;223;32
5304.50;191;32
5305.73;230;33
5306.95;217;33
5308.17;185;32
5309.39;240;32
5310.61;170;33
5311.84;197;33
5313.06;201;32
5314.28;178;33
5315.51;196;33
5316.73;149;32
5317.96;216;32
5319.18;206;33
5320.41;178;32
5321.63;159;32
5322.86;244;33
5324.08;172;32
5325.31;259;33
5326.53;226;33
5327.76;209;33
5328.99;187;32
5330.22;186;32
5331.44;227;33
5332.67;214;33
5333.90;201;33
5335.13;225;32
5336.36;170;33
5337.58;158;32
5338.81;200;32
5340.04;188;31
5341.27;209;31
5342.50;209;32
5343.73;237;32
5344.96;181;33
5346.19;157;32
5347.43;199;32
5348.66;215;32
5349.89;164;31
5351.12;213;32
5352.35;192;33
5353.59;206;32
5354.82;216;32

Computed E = 5266.77 AA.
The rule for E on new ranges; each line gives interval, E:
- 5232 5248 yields 5246.20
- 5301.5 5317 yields 5302.06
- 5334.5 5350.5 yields 5335.13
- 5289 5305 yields 5289.87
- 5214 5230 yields 5222.09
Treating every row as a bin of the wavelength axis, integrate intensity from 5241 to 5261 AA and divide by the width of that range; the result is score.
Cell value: 192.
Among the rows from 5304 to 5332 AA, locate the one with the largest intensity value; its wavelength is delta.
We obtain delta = 5325.31 AA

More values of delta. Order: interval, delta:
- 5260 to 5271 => 5266.77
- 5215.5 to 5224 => 5222.09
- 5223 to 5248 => 5228.11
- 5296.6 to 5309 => 5300.84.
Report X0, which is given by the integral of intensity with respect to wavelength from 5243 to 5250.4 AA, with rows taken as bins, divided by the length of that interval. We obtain 192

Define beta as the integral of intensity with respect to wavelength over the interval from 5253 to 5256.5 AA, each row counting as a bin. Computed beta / 617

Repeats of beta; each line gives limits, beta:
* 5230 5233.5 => 697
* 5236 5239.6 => 537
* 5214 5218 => 651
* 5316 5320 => 759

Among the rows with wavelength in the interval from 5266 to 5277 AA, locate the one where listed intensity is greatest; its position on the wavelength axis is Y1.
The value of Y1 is 5271.63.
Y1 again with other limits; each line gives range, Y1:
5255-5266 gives 5261.93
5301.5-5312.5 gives 5309.39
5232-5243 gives 5232.93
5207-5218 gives 5211.28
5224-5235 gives 5228.11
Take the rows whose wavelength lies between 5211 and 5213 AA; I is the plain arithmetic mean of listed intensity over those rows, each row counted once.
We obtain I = 242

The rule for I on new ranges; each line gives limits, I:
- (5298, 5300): 201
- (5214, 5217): 174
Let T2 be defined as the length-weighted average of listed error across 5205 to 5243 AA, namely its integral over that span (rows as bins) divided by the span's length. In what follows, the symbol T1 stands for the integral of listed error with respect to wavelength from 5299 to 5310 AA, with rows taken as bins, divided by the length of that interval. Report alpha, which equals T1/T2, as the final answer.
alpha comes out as 1.00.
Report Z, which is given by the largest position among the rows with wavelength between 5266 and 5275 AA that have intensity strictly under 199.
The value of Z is 5274.06 AA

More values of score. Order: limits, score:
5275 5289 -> 202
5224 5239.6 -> 177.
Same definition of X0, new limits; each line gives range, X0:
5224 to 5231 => 193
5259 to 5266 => 211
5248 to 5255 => 186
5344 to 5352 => 190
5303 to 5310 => 214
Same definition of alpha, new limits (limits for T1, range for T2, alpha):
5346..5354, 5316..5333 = 0.98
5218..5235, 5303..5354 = 1.02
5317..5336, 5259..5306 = 1.00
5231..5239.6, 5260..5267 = 1.02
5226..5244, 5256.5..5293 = 1.00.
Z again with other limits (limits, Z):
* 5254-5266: 5260.71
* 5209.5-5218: 5217.29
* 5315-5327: 5324.08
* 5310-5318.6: 5316.73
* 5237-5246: 5244.99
